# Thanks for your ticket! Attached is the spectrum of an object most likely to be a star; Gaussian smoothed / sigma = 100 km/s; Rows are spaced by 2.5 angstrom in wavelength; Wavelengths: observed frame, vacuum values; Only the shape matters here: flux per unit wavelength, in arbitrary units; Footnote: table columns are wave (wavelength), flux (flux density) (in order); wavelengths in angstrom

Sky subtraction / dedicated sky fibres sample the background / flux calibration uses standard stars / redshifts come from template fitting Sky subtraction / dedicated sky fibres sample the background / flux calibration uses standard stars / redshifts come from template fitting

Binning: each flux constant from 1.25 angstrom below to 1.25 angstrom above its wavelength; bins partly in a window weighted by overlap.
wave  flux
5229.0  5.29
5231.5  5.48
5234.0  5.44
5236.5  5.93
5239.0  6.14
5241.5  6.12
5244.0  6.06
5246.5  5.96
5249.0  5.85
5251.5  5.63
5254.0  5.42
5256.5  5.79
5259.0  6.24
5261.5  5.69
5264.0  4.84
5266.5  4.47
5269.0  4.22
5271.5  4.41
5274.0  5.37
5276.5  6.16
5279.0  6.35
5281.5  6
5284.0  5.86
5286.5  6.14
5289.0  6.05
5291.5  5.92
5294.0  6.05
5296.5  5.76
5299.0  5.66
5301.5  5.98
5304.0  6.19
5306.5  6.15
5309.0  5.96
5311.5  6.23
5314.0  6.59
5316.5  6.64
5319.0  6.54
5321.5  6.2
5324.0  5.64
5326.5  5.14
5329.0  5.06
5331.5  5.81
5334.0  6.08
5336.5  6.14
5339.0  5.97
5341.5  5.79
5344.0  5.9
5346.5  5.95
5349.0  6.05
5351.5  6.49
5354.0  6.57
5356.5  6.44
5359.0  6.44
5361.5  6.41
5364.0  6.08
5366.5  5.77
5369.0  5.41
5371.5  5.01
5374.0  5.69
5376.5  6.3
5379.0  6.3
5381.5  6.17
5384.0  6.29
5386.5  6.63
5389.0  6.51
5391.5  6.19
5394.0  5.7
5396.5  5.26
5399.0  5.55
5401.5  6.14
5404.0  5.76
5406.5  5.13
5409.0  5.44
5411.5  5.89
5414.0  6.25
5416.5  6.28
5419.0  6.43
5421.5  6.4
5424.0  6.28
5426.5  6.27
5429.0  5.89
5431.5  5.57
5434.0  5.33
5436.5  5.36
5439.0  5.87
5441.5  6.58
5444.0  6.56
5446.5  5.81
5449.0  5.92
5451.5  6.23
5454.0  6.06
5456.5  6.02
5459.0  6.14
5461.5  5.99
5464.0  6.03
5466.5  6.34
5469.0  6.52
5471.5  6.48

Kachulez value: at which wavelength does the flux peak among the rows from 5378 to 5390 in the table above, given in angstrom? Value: 5386.5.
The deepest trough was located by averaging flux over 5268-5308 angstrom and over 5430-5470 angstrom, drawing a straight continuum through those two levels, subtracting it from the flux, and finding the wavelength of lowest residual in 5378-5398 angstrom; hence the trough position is 5396.5 angstrom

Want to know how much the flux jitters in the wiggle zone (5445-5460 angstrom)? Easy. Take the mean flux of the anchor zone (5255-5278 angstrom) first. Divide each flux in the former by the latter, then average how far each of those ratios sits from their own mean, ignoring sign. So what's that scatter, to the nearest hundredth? 0.02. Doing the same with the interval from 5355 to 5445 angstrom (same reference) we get 0.08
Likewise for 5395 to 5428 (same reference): 0.07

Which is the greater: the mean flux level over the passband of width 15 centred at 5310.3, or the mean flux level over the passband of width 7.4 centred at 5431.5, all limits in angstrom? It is 6.29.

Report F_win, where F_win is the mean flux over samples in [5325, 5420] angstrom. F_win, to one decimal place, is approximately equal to 6.0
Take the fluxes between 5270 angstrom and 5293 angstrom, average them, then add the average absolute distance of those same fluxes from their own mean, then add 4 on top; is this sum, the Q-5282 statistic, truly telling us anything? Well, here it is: 10.2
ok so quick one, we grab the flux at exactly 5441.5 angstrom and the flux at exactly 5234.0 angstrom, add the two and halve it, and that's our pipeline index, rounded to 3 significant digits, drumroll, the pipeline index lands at 6.01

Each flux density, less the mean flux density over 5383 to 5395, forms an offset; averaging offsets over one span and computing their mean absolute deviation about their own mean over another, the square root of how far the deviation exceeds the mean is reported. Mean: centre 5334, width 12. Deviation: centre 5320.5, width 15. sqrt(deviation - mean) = 1.0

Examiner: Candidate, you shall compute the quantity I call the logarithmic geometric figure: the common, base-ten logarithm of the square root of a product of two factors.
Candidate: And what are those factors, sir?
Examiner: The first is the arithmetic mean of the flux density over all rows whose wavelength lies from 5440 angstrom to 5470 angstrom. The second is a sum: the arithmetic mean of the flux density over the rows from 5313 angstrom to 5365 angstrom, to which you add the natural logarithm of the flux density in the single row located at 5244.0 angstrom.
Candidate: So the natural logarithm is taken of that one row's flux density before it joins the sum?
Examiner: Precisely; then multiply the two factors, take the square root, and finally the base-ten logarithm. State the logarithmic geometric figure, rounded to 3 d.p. 0.844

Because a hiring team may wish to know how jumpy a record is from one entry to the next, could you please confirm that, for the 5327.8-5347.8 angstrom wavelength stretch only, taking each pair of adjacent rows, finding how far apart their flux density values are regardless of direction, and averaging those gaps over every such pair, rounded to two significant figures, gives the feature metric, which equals 0.23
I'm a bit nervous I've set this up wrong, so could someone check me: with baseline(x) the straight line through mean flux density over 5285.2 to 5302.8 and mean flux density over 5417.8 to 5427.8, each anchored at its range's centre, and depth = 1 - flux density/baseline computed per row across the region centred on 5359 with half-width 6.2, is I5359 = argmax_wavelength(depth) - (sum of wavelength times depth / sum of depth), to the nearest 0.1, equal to 7.2 angstrom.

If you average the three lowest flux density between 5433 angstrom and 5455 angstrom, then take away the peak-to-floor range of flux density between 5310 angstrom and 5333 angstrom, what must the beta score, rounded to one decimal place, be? 3.9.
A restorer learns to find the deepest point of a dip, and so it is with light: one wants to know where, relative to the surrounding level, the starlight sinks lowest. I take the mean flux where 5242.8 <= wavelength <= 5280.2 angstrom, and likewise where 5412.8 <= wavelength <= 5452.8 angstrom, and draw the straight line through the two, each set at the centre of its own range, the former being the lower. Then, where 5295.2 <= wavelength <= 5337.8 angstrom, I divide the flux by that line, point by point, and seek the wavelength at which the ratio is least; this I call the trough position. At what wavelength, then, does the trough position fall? 5329.0 angstrom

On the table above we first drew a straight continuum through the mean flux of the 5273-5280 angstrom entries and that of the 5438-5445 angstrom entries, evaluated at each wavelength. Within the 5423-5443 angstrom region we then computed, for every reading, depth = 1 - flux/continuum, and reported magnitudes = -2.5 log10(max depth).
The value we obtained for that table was 2.0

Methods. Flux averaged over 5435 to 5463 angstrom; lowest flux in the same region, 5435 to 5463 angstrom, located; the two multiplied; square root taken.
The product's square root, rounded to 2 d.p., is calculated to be 5.69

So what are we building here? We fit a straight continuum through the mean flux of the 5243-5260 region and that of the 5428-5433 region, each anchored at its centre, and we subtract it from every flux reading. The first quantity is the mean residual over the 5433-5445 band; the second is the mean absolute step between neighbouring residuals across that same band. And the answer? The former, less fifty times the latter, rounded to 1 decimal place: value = -15.7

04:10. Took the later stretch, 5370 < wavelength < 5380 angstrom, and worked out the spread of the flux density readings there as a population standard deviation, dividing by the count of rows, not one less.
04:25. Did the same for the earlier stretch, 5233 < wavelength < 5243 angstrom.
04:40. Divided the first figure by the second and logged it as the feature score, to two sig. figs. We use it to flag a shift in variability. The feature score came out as 1.9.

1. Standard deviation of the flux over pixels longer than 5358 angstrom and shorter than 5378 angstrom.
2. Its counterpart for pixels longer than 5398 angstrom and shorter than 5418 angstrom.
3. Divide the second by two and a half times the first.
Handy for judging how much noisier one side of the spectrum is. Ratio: 0.32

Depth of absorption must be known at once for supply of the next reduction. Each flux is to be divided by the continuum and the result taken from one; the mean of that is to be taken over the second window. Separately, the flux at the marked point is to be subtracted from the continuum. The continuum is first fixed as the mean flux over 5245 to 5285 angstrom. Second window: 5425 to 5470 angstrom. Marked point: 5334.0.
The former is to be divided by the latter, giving 0.2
